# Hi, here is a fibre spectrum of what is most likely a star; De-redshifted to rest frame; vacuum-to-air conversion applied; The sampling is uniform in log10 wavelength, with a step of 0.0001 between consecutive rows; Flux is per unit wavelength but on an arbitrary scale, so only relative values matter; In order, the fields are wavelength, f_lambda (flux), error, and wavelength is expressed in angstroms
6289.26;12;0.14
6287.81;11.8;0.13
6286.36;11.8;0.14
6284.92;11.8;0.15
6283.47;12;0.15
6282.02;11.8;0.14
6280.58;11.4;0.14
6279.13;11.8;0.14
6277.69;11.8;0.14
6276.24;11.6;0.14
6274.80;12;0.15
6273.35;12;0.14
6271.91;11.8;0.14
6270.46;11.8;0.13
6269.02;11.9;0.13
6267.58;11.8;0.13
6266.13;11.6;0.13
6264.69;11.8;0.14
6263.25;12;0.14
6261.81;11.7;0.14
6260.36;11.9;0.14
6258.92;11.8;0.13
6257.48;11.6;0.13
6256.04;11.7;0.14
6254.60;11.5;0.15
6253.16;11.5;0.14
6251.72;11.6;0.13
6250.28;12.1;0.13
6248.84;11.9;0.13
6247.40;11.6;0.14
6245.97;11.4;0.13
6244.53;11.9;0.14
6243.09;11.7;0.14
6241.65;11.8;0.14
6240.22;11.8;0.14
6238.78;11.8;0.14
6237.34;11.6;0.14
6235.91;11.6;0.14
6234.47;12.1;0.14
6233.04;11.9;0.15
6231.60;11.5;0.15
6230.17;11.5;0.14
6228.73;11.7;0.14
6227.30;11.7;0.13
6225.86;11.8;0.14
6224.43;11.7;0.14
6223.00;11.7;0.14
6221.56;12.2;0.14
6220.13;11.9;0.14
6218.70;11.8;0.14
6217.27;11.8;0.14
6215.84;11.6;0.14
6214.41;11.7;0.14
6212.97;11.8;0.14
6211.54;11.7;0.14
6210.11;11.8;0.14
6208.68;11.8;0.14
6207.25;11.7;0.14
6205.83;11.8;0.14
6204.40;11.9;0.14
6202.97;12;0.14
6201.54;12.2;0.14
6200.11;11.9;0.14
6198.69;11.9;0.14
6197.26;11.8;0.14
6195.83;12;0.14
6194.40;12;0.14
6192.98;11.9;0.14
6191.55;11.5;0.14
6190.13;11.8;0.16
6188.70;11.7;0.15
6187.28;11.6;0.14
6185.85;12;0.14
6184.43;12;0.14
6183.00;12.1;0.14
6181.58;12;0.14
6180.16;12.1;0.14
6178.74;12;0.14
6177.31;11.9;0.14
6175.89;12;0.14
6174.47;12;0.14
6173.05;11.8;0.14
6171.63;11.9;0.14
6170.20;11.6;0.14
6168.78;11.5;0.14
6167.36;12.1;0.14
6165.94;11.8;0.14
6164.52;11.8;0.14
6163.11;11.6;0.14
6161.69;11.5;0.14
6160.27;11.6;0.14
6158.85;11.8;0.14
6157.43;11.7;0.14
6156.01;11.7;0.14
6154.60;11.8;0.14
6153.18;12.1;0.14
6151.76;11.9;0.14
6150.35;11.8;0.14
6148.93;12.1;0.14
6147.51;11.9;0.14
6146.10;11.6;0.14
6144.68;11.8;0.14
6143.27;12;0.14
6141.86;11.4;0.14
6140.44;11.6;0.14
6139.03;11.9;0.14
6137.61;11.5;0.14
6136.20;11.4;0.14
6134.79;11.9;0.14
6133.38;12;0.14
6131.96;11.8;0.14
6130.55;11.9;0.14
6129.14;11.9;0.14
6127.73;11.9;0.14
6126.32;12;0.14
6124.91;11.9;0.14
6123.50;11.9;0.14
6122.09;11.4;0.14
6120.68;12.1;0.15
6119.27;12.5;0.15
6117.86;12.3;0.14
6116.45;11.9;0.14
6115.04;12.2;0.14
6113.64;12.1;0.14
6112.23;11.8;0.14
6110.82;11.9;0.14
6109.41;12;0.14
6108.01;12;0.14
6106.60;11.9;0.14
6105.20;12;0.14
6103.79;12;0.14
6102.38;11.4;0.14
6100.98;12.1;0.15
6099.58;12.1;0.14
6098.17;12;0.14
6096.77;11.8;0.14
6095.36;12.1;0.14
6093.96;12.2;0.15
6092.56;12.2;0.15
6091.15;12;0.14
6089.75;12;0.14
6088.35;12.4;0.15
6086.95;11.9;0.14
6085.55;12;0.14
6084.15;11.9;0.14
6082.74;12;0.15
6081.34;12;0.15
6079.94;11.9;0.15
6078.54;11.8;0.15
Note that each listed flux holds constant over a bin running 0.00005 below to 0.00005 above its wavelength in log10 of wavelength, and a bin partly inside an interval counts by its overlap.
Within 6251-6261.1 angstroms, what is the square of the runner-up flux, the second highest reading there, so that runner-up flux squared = 139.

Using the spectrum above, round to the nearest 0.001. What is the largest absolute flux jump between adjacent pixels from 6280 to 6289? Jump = 0.400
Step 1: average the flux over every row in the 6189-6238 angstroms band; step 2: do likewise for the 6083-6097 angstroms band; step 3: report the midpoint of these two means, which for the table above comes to 11.9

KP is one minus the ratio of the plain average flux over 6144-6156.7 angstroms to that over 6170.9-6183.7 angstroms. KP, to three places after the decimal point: 0.010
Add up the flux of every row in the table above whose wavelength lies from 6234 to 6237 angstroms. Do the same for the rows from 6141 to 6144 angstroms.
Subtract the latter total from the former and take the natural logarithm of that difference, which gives -1.2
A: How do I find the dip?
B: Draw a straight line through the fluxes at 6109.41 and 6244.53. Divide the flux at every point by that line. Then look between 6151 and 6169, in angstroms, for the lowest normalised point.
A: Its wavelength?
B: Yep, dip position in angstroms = 6161.69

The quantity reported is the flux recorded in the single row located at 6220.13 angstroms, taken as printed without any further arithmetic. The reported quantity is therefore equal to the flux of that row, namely 11.9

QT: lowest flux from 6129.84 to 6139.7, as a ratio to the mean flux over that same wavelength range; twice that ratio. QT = 1.94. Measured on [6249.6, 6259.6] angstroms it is 1.97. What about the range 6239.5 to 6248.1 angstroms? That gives 1.95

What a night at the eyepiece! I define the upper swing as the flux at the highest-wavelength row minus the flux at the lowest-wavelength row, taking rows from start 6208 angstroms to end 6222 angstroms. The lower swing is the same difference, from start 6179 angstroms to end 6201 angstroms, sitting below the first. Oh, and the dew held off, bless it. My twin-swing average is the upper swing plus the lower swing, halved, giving 0.100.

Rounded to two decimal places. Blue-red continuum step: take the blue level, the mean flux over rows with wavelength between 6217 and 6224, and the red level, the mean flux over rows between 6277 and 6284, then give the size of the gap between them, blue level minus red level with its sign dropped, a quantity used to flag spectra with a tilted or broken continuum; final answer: 0.12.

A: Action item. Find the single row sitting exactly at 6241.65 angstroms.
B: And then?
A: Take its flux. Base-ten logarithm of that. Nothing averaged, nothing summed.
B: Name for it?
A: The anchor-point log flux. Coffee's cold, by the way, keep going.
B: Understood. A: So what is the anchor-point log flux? 1.07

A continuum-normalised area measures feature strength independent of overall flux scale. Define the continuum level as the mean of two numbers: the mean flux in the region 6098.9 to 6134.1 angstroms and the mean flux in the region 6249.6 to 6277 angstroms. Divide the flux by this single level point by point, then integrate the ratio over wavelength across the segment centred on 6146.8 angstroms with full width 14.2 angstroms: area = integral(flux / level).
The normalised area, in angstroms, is 14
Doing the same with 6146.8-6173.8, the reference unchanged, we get 27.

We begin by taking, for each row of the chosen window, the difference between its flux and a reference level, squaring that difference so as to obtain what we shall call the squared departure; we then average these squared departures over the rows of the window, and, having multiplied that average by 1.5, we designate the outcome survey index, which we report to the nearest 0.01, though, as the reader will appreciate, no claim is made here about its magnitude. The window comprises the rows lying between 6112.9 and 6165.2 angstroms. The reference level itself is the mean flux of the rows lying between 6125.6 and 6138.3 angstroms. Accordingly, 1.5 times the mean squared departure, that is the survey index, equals 0.09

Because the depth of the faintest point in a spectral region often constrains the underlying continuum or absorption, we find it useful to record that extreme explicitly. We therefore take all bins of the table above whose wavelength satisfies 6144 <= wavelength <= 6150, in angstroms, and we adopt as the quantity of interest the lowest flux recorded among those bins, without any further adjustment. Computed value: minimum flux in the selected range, 11.6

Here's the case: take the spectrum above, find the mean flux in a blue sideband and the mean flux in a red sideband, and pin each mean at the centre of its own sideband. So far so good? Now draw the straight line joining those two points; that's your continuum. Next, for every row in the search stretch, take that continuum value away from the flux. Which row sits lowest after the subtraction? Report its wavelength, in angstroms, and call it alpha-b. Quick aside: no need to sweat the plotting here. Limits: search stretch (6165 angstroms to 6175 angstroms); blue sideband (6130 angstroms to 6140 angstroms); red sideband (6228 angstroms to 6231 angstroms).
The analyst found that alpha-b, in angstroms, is 6168.78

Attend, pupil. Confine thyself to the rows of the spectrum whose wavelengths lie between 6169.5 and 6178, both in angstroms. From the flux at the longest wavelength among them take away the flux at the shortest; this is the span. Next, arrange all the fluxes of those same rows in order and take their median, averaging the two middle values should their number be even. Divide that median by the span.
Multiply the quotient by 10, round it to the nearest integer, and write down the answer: 397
